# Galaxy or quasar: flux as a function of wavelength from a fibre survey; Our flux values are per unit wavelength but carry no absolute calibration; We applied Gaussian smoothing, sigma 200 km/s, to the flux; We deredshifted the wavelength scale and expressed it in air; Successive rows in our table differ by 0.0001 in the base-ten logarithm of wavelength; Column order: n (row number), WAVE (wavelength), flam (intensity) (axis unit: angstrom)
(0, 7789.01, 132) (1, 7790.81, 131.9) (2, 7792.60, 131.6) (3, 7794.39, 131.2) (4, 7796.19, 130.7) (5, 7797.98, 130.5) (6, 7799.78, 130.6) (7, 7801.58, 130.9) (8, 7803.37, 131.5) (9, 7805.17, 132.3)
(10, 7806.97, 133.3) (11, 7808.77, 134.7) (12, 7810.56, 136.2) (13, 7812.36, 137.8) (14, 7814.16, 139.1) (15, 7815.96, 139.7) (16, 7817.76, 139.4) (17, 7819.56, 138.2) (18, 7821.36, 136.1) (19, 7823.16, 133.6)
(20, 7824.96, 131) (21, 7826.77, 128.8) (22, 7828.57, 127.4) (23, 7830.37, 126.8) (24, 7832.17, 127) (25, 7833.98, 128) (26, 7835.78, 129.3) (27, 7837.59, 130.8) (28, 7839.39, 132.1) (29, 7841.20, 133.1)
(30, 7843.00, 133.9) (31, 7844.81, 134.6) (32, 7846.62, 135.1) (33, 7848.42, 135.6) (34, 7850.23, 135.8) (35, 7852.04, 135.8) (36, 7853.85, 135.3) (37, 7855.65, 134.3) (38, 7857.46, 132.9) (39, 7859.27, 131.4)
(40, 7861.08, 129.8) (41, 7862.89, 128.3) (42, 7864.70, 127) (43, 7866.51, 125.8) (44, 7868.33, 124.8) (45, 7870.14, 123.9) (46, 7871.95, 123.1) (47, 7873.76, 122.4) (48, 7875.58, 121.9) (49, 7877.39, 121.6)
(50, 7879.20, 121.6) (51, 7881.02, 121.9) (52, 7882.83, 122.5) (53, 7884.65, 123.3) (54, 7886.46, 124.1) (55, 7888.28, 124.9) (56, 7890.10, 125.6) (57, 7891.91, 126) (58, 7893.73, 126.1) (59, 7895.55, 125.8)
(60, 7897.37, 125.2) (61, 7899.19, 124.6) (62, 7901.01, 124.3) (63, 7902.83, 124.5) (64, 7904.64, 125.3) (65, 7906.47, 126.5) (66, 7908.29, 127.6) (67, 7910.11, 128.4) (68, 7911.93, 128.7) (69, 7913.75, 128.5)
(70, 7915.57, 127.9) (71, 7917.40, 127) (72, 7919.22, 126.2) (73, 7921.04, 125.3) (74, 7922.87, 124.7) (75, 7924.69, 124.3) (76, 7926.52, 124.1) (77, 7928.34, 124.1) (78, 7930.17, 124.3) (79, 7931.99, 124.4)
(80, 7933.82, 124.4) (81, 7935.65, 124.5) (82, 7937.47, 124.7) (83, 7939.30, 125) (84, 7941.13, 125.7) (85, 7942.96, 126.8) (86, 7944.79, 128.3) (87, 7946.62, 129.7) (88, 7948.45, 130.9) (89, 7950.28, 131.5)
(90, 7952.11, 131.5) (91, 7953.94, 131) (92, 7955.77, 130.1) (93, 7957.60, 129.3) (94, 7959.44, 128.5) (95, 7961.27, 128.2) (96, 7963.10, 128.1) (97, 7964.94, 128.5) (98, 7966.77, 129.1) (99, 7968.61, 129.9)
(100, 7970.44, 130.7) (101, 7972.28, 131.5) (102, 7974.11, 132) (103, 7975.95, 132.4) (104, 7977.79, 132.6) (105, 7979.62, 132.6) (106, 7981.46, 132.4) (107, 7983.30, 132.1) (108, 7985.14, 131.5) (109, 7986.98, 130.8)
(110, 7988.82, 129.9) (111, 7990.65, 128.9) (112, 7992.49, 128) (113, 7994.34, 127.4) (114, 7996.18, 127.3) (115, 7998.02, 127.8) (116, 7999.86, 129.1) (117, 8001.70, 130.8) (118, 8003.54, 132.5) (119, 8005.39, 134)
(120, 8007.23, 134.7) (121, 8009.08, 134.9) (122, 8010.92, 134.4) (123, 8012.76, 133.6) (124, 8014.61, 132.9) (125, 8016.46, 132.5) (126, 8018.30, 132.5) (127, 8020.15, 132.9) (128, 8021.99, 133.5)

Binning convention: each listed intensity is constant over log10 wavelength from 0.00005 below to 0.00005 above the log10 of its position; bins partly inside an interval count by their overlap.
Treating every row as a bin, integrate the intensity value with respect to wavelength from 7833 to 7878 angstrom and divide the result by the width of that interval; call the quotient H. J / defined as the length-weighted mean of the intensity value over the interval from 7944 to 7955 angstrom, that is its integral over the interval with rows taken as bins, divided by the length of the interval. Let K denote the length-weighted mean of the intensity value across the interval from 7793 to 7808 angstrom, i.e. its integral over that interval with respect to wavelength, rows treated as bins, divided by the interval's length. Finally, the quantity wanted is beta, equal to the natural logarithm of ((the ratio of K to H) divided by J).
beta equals -4.86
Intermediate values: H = 130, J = 131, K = 131.4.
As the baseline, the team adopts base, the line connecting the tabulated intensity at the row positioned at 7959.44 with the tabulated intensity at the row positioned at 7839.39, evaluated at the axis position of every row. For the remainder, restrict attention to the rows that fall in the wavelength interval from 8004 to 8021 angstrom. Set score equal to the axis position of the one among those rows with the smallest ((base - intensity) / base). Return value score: 8009.08 angstrom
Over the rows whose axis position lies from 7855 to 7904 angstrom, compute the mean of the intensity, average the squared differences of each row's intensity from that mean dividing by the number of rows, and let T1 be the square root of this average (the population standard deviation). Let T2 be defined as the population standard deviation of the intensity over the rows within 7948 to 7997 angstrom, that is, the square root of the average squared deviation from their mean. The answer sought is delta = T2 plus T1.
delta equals 5.0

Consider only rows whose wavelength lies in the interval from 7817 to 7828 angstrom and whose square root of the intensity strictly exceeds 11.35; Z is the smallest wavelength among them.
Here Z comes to 7817.76 angstrom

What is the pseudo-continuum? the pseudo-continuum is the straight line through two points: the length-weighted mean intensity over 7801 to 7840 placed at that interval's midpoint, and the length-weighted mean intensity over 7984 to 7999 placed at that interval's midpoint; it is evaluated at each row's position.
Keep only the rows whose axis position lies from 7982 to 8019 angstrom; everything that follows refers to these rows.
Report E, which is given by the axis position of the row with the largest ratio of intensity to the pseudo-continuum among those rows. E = 8009.08 angstrom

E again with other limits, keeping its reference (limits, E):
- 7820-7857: 7852.04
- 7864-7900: 7864.70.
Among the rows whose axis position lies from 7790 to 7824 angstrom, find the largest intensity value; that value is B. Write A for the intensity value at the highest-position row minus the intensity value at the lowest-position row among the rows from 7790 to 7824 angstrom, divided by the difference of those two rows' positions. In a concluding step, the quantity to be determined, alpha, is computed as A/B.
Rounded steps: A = 0.05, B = 139.7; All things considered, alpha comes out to 0.0004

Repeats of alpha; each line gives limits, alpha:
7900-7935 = 0.0000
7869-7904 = 0.0001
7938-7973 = 0.0015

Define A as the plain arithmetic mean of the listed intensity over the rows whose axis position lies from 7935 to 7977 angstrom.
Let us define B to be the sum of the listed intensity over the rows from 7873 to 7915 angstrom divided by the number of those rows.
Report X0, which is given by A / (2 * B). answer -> 0.52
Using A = 129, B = 125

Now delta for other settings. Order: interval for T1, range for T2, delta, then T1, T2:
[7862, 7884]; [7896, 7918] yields 3.8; 2.2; 1.6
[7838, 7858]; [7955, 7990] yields 2.8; 1.2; 1.6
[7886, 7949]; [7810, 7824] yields 3.7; 1.8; 2.0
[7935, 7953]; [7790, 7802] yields 3.2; 2.7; 0.5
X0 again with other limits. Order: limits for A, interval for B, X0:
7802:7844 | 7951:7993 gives 0.51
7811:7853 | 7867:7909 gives 0.54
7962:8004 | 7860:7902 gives 0.52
